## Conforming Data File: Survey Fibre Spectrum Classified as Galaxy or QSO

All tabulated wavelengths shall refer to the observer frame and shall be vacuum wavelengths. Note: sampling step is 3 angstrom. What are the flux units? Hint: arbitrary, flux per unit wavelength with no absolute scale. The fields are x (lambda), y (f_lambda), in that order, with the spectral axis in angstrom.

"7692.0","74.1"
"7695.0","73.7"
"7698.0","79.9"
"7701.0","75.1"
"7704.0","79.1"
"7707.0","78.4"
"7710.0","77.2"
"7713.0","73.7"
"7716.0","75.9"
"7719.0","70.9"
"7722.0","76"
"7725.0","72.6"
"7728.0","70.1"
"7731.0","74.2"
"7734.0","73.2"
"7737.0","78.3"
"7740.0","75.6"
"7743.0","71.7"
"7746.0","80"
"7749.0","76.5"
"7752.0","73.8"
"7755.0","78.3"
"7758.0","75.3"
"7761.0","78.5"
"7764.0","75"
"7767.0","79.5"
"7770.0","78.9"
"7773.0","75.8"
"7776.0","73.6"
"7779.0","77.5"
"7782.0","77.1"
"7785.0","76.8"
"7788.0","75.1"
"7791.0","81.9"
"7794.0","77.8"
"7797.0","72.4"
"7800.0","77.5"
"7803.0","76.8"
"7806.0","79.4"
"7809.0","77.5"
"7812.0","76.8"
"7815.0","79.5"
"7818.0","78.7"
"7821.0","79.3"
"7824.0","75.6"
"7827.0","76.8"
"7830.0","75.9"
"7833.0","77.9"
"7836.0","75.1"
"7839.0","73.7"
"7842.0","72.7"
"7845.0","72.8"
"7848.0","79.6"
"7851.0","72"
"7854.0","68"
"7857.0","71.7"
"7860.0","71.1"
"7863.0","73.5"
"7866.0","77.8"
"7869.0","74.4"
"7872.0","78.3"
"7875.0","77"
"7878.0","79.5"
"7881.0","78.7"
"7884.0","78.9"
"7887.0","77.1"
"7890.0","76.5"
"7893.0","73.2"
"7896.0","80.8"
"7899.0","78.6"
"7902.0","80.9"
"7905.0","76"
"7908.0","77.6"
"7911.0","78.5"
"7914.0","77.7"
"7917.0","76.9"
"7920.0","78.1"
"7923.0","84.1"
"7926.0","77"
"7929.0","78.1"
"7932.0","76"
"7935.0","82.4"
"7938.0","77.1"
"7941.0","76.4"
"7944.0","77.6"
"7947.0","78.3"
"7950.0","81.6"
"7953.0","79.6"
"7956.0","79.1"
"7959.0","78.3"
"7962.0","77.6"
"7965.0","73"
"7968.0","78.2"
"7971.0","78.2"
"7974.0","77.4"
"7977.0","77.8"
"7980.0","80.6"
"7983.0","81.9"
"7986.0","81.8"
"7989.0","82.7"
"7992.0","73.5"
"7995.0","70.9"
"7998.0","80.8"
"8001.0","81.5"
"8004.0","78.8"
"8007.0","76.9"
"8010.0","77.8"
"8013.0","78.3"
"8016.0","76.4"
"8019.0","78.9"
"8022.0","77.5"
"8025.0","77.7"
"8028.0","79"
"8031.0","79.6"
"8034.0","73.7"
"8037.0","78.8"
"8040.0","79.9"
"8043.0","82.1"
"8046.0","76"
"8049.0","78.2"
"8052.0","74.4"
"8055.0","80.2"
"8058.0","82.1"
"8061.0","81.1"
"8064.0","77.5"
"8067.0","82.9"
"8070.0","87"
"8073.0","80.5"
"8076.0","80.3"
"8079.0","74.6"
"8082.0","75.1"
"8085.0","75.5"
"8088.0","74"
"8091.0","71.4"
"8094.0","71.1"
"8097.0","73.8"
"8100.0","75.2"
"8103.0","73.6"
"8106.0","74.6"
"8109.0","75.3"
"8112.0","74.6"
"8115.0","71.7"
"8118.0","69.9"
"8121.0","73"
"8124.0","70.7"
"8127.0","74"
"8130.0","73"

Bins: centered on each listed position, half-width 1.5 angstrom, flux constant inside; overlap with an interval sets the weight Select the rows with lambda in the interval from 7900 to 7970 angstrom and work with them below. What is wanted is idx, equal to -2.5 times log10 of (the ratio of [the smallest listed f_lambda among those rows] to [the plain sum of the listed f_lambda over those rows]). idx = 3.48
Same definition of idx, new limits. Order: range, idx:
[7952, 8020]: 3.51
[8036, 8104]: 3.50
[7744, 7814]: 3.47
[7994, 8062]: 3.51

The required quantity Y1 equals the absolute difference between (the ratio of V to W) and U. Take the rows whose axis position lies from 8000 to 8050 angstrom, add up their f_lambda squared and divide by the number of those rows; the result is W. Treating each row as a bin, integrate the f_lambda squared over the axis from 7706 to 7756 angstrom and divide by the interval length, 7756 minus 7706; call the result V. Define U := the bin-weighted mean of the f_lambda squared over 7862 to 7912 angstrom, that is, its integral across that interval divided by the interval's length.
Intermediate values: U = 6014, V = 5635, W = 6135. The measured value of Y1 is 6013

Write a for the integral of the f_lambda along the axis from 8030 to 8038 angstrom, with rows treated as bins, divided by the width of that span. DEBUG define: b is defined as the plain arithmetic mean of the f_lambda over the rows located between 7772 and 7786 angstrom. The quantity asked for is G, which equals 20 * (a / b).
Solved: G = 20.3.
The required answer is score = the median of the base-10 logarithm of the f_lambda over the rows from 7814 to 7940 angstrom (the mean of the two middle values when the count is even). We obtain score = 1.89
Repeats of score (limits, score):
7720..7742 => 1.87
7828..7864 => 1.86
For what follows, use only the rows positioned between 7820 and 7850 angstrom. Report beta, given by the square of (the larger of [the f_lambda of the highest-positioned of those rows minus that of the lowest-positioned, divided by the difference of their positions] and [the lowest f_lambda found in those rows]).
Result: 5285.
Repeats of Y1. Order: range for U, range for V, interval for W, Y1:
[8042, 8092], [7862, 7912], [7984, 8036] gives 6167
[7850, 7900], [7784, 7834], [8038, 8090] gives 5745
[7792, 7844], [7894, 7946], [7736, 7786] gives 5884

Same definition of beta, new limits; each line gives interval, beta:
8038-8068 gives 5535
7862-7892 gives 5402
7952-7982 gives 5329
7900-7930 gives 5776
